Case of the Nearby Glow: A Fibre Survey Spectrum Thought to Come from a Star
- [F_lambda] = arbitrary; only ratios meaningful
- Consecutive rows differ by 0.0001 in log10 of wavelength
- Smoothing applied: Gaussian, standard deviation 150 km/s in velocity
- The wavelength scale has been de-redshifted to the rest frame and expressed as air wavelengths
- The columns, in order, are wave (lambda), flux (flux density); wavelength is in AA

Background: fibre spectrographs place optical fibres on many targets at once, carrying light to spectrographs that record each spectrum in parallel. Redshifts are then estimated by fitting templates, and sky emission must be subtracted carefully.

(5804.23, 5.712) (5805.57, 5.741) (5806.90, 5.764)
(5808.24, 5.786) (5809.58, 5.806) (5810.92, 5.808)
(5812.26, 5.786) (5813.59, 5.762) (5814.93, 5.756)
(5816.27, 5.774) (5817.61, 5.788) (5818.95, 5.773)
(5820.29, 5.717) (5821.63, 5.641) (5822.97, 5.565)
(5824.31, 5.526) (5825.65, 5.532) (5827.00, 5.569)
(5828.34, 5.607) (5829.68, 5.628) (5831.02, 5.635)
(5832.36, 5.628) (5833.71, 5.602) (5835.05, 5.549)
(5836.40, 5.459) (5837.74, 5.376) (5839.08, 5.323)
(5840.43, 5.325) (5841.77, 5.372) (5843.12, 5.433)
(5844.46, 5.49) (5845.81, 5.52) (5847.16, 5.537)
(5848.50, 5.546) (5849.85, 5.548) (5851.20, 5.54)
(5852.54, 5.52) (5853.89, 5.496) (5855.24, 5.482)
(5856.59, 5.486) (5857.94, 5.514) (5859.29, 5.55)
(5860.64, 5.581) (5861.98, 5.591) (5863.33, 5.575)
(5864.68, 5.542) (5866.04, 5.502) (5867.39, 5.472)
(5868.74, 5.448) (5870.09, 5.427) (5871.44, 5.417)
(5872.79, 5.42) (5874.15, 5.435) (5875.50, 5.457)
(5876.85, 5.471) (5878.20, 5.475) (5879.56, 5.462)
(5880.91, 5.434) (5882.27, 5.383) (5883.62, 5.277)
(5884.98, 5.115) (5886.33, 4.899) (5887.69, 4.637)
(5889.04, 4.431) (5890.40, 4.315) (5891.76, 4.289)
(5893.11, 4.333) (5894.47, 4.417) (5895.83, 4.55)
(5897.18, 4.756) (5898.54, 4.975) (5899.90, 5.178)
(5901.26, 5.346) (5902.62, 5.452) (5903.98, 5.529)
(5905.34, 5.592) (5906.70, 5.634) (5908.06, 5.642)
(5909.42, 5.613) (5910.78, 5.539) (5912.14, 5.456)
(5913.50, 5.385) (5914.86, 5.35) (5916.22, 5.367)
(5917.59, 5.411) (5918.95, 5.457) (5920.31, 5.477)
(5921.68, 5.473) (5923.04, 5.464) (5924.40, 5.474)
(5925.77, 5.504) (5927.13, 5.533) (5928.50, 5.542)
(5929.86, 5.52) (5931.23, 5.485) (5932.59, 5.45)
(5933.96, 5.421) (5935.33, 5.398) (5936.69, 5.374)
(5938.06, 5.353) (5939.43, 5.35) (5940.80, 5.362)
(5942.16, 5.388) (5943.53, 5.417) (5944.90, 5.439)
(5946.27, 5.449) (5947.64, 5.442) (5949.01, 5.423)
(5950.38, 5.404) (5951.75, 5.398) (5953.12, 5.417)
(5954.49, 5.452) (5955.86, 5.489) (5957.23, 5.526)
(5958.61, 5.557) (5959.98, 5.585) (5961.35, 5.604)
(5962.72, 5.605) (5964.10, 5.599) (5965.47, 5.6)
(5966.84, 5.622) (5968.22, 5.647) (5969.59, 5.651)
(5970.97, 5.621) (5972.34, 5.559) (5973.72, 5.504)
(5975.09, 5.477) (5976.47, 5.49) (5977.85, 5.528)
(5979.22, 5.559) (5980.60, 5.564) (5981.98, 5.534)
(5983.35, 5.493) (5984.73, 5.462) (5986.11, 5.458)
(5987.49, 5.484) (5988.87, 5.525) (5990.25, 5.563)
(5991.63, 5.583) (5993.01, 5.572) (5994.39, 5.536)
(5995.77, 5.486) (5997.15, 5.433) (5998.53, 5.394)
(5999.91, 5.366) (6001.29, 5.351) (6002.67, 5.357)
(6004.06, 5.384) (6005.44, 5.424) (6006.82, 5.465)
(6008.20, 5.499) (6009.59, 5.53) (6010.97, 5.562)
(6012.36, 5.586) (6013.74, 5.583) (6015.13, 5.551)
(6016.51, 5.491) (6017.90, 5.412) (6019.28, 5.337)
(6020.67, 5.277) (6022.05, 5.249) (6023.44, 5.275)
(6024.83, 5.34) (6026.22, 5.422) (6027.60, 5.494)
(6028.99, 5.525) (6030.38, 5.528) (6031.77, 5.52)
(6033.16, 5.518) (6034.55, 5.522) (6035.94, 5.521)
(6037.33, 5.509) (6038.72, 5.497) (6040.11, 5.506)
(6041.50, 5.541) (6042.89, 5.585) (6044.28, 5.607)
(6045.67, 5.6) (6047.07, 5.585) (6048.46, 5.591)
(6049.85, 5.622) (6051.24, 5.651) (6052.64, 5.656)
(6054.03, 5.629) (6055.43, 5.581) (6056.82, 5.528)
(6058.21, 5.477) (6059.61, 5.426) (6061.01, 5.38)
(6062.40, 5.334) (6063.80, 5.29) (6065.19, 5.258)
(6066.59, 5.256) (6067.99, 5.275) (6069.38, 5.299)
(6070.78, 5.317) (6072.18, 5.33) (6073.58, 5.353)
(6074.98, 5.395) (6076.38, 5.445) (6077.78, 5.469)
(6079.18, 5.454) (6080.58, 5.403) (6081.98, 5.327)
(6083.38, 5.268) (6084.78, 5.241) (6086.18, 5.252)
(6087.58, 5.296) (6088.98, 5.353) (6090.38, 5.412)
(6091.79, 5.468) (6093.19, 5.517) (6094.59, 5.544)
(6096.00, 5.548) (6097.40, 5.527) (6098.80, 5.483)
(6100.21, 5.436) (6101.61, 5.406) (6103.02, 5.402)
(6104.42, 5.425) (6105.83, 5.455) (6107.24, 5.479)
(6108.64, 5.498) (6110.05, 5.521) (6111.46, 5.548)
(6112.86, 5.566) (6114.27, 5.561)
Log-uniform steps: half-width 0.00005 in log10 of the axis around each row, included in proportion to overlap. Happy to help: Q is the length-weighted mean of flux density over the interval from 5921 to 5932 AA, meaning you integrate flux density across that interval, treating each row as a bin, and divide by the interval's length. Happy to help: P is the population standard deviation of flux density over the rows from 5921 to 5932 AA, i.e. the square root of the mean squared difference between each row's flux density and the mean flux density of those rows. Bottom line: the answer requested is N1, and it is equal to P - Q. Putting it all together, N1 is -5.48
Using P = 0.028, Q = 5.50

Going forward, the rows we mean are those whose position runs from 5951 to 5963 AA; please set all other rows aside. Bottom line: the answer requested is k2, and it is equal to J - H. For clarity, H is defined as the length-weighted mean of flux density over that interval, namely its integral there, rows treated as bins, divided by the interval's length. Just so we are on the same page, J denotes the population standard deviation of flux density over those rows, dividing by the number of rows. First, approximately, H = 5.51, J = 0.075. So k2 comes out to -5.44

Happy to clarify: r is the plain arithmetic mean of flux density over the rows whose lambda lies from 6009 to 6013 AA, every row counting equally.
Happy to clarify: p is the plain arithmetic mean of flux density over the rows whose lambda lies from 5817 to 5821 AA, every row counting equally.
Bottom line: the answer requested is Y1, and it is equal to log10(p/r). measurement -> 0.015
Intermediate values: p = 5.76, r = 5.56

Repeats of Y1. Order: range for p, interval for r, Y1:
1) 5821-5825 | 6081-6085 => 0.024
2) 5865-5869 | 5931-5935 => 0.002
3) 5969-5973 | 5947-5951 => 0.015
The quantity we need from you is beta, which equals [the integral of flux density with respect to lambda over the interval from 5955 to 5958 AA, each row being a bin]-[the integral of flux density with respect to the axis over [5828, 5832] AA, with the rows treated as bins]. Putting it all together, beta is -6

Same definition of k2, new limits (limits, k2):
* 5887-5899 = -4.30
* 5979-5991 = -5.47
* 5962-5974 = -5.56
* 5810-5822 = -5.71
